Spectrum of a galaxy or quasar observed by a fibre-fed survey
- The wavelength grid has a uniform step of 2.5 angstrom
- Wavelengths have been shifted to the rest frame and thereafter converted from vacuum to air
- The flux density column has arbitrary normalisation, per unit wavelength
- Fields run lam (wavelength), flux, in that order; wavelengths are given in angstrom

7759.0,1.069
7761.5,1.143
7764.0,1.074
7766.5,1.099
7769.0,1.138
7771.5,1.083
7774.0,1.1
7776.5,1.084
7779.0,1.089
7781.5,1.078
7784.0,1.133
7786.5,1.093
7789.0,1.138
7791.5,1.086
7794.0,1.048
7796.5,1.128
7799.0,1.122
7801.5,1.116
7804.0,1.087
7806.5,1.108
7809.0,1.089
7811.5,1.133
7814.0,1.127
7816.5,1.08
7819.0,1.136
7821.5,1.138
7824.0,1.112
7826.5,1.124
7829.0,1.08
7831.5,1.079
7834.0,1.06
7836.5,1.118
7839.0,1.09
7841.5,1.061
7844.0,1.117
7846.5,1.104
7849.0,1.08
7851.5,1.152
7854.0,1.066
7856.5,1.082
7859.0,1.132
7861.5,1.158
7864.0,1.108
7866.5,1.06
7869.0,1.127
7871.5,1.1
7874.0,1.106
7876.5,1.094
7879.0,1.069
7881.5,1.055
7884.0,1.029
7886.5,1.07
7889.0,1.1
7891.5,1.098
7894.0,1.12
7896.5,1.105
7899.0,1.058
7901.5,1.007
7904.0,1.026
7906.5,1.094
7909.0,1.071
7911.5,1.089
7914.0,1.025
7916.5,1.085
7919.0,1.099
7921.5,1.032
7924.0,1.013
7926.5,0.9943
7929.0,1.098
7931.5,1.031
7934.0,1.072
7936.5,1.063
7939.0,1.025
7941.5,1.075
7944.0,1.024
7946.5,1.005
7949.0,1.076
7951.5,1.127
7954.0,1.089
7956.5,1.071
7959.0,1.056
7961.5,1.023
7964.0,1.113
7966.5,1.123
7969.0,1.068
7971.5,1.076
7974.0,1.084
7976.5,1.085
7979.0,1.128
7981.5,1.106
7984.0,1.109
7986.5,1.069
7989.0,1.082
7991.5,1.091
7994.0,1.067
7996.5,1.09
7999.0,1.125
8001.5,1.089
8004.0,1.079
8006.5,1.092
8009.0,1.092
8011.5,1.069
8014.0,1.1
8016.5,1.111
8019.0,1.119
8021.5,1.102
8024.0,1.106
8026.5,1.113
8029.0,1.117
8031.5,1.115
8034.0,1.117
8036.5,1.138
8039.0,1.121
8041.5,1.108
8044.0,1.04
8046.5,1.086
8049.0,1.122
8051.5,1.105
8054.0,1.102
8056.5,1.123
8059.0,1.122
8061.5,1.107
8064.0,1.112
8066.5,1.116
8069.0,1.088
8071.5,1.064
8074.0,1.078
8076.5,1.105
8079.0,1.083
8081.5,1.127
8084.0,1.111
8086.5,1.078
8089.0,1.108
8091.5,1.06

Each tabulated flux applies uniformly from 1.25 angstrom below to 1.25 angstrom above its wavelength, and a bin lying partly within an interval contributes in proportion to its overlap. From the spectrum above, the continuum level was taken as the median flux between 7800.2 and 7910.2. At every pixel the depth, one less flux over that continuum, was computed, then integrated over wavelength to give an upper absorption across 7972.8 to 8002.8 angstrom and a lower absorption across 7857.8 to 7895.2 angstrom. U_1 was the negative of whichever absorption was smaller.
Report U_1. -0.03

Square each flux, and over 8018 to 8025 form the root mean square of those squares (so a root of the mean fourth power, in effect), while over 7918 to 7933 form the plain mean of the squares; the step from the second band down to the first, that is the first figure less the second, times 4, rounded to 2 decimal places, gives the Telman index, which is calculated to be 0.55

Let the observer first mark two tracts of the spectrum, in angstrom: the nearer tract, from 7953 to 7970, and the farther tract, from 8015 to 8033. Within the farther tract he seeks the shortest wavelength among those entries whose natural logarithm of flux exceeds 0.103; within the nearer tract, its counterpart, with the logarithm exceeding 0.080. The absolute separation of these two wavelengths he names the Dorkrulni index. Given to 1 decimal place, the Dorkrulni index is 62.5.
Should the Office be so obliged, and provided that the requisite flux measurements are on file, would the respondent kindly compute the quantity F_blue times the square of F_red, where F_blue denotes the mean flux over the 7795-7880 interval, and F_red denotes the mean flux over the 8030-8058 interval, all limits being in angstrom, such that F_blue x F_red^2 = 1.35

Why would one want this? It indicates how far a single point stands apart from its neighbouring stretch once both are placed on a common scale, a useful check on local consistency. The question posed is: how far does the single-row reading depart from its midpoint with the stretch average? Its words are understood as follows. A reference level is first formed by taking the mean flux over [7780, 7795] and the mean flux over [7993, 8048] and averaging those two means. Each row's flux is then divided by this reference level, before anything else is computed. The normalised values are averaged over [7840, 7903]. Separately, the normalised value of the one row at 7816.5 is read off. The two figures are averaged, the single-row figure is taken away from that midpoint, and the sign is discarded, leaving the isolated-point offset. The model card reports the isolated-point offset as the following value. 0.005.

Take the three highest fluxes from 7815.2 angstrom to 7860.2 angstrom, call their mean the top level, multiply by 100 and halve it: 57.1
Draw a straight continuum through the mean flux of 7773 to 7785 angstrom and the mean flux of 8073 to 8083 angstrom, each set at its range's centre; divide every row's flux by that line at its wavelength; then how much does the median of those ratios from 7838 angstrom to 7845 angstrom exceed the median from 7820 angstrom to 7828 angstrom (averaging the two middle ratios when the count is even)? -0.03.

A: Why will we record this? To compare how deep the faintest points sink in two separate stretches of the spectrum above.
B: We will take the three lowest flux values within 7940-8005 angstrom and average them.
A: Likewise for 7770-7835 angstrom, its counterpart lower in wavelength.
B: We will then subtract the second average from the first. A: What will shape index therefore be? -0.045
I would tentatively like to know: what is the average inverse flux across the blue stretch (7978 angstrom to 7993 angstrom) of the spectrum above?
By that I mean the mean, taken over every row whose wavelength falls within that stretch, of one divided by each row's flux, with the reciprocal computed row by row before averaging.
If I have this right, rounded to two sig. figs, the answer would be 0.91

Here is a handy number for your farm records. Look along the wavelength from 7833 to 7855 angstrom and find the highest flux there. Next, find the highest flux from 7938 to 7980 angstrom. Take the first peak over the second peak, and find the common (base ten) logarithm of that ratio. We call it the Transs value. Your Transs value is 0.0091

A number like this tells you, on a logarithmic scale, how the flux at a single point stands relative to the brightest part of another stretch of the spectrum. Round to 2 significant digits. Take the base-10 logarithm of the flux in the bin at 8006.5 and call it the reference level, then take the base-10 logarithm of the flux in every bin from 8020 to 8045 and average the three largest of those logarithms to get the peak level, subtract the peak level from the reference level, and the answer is -0.013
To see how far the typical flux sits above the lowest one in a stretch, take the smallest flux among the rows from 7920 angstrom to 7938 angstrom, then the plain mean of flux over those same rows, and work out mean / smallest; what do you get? 1.05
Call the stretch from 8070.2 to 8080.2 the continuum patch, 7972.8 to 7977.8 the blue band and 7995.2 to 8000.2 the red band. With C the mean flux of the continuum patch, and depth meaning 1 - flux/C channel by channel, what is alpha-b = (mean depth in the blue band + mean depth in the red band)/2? -0.012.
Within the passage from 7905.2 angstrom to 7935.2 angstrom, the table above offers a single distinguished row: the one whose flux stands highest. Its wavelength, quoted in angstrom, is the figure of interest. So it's 7919.0 angstrom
